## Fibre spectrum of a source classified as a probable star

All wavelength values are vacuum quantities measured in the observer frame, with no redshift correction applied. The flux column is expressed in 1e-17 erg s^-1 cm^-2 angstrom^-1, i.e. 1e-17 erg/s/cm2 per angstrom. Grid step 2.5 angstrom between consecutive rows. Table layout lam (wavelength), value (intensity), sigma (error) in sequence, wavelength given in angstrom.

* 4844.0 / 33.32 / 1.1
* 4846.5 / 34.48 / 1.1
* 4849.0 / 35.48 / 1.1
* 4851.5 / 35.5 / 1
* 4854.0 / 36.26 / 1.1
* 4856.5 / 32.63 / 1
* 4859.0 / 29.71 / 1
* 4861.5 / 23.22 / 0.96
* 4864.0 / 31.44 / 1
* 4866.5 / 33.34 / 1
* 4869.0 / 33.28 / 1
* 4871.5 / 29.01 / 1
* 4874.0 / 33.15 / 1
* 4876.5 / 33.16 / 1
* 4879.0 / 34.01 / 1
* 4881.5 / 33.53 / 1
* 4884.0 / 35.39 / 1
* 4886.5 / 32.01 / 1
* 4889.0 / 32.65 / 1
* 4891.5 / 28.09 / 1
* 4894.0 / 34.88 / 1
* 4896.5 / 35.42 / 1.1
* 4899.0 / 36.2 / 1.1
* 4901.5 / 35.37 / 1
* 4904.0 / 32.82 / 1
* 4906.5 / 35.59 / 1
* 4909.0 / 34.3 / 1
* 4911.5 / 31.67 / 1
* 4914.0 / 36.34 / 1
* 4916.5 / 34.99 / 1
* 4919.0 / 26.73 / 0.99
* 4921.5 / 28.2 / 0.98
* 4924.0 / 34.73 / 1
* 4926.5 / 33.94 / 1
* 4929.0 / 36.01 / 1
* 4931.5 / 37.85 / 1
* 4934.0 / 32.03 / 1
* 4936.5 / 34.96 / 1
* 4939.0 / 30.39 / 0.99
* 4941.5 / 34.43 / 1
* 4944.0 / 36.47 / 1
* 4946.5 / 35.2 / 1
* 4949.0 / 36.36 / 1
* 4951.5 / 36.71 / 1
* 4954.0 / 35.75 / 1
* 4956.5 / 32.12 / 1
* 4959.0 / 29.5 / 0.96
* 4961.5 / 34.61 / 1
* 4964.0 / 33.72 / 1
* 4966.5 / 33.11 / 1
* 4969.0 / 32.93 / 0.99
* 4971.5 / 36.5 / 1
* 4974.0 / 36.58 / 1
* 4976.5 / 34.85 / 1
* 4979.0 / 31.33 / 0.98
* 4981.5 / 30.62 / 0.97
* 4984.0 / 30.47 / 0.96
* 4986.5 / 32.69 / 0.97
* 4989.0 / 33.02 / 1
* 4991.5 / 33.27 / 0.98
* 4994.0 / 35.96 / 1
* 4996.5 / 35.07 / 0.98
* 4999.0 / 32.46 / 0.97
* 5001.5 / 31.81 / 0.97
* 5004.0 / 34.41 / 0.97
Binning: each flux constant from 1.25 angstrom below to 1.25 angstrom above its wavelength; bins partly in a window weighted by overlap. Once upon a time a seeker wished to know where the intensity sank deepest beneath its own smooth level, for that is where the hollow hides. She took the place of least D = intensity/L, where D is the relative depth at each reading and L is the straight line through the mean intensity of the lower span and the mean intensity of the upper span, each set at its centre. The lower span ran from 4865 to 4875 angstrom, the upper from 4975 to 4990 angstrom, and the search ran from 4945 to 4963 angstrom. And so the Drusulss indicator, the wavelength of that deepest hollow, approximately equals 4959.0 angstrom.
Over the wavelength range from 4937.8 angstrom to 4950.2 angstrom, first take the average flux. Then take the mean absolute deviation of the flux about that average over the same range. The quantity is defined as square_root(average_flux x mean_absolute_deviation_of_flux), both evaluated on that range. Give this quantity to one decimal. 7.7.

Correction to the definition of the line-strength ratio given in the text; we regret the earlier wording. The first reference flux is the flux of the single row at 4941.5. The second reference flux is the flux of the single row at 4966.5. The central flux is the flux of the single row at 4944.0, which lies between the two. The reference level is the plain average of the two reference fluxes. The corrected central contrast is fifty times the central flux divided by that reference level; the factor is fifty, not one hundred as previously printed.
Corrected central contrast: 54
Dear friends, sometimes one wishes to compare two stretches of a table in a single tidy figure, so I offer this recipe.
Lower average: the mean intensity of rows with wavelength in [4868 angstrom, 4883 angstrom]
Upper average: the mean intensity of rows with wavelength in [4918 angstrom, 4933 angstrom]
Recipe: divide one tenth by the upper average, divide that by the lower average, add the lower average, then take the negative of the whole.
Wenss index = -32.7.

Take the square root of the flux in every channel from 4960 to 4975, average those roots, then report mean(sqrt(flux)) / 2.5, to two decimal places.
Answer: 2.35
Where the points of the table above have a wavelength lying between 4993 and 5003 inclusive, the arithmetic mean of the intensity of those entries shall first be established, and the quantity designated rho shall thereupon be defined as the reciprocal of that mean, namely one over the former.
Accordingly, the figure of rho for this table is 0.0296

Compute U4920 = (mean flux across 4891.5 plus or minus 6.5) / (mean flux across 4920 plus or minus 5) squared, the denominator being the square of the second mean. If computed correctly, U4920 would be 0.034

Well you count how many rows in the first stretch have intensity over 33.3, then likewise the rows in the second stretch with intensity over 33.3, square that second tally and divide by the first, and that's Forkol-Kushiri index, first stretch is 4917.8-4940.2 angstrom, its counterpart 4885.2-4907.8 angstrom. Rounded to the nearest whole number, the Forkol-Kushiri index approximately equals 5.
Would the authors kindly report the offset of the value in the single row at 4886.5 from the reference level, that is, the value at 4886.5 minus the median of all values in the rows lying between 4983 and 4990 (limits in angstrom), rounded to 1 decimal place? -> -0.7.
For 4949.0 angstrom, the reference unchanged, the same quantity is 3.7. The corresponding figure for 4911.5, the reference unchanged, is -1.0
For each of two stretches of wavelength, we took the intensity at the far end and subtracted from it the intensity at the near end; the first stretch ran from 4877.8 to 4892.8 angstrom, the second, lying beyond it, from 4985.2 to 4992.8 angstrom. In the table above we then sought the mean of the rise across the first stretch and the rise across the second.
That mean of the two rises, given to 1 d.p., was -2.7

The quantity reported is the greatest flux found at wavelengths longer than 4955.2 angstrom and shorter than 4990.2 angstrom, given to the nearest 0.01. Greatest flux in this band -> 36.58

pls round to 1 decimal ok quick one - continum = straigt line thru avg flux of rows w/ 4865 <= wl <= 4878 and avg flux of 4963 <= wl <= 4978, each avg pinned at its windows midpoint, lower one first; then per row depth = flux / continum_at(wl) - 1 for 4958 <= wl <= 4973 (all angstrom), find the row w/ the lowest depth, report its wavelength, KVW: 4959.0 angstrom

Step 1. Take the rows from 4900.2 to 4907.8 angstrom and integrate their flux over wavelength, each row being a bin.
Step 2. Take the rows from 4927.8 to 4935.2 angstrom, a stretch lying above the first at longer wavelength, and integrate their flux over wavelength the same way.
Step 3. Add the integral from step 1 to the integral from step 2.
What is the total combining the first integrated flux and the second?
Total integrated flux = 524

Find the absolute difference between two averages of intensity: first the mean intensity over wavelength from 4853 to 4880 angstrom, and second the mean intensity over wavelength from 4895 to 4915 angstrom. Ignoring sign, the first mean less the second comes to 3.0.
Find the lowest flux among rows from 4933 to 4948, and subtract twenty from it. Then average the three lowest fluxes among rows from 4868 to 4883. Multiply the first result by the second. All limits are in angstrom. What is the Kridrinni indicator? 330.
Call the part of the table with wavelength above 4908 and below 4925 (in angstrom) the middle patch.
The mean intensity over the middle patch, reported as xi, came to 32.4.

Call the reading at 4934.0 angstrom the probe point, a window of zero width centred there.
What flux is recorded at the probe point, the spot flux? 32.03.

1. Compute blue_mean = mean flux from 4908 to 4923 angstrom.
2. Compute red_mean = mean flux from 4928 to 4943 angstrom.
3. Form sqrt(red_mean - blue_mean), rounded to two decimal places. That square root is 1.50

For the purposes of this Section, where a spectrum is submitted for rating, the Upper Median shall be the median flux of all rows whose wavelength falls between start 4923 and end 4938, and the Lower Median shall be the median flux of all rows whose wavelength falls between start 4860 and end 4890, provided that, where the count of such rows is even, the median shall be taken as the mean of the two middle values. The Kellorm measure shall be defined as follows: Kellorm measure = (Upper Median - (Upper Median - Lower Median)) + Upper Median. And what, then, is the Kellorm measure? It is 68.0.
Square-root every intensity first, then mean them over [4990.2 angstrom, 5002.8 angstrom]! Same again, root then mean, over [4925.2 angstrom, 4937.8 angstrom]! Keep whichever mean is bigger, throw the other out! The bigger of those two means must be 5.91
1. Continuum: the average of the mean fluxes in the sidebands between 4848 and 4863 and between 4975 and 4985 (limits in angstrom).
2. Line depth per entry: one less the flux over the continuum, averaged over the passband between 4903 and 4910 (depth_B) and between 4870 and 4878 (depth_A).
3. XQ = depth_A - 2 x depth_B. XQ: 0.15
